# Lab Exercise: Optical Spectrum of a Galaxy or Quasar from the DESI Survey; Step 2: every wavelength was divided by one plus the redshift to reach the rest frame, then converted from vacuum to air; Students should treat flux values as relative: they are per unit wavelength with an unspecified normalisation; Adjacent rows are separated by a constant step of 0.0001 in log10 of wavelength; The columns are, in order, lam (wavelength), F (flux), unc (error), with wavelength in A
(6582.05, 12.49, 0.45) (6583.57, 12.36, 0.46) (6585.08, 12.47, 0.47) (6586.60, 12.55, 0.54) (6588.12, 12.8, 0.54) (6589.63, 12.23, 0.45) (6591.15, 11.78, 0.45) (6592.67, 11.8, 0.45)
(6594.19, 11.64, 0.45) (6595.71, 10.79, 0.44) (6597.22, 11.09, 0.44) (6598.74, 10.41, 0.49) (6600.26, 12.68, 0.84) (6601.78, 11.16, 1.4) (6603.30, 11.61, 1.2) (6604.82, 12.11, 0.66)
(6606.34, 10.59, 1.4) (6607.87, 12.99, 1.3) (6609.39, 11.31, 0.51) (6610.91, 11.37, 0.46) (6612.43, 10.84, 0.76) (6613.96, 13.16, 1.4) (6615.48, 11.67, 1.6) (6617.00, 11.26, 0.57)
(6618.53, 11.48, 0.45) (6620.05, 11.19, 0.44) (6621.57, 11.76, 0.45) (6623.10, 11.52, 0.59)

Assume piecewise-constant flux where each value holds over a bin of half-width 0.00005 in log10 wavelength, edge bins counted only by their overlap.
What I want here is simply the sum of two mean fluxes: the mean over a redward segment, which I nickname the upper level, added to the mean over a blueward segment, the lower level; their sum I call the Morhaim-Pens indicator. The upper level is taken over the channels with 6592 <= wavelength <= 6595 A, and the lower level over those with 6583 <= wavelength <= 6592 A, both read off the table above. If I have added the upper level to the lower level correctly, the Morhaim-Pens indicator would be 24.1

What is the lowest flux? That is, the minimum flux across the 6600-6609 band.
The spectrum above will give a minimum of 10.59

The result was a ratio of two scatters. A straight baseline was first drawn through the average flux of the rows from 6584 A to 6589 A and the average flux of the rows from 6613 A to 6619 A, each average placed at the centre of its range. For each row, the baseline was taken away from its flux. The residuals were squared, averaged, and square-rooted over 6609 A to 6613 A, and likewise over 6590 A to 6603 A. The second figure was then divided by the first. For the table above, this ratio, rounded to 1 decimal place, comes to 1.3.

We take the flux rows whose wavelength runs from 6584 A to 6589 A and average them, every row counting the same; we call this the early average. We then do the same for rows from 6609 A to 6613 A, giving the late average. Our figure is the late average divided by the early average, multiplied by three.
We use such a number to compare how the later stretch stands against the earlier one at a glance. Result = 2.66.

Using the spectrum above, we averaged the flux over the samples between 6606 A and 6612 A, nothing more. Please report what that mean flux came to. 11.6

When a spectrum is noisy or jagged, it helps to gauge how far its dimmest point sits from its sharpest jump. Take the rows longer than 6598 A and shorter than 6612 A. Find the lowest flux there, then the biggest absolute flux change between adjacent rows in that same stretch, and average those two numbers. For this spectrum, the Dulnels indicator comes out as 6.4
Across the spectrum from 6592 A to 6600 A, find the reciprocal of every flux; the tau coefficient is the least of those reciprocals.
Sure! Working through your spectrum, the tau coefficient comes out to 0.0847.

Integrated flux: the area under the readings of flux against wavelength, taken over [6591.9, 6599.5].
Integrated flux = 85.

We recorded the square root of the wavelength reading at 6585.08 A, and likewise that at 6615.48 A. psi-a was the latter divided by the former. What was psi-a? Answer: 0.97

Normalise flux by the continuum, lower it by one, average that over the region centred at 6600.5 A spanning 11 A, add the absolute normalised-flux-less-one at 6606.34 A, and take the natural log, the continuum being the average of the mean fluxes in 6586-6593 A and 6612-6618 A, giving -2.7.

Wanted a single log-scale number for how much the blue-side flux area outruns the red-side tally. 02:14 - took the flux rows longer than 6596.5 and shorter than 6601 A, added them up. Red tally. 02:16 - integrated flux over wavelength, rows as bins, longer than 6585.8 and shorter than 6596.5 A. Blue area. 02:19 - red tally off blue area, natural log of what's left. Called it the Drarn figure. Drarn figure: 4.5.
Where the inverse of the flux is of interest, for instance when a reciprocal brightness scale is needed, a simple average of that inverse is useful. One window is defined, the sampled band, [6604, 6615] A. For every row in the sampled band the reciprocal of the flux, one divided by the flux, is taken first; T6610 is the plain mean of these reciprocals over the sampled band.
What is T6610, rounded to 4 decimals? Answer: 0.0855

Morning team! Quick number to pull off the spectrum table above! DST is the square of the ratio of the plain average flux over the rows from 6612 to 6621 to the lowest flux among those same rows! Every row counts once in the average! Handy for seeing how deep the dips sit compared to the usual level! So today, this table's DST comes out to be 1.15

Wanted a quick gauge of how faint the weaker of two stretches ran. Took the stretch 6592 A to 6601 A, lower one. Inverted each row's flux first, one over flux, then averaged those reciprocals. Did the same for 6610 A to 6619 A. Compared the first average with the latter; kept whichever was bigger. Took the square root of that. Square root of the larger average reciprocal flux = 0.297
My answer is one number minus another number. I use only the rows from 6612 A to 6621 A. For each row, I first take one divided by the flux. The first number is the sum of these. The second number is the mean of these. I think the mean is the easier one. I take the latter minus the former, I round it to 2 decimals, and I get -0.43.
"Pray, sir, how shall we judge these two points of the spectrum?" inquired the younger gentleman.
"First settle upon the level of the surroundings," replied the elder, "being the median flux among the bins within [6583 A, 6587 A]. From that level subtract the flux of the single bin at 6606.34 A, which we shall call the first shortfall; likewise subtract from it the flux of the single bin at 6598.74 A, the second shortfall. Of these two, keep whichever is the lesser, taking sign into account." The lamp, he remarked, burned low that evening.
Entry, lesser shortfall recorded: 1.9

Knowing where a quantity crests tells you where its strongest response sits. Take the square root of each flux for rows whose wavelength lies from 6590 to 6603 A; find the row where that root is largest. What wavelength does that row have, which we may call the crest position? 6600.26 A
